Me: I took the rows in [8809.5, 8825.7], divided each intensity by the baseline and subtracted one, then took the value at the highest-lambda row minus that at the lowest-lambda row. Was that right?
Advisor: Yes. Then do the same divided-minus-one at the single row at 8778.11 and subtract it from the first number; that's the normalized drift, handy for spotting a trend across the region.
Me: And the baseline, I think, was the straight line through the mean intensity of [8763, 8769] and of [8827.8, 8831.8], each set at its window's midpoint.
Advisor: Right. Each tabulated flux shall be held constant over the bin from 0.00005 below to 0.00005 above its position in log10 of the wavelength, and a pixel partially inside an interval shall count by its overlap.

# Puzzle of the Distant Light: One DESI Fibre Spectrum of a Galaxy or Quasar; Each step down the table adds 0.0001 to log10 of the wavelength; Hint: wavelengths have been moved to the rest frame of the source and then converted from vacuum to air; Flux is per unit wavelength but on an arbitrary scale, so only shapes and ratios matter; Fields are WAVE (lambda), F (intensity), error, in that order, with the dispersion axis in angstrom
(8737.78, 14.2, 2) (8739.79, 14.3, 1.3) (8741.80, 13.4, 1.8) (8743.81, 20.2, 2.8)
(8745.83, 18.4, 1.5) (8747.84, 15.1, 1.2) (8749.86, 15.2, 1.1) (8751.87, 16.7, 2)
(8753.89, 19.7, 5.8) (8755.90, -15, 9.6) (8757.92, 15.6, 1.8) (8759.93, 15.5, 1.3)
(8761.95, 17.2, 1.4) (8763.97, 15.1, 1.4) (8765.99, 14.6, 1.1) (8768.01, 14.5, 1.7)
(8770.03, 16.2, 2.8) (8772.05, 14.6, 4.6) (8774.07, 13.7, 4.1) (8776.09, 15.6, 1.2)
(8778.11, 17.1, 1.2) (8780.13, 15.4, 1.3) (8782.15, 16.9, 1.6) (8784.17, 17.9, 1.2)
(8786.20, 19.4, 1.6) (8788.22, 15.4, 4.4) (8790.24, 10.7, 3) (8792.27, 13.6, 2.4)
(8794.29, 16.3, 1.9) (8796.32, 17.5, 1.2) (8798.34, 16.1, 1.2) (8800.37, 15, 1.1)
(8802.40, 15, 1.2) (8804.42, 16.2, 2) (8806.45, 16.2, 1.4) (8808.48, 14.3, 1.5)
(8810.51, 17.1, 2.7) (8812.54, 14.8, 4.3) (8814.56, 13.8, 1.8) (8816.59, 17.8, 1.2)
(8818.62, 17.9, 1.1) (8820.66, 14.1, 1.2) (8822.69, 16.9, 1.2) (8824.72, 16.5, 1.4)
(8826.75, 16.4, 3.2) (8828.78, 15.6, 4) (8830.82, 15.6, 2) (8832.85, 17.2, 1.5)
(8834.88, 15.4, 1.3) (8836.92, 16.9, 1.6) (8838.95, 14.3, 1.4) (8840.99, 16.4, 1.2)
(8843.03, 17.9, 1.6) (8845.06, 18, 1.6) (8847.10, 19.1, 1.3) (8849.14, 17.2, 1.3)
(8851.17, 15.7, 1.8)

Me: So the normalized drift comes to -0.20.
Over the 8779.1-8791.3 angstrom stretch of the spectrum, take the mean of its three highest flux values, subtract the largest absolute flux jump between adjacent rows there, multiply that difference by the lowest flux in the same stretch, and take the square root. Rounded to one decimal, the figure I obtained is 12.0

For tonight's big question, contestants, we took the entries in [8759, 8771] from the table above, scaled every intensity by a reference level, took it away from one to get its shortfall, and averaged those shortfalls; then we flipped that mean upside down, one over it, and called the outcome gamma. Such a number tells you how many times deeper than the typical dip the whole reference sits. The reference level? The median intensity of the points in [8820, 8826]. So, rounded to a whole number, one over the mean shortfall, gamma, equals 17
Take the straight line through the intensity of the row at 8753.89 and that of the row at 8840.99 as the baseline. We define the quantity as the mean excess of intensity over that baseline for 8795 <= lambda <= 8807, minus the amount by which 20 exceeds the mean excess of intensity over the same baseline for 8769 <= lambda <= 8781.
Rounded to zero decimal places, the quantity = -25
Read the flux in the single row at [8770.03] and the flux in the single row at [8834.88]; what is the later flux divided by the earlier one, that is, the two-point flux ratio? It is 0.95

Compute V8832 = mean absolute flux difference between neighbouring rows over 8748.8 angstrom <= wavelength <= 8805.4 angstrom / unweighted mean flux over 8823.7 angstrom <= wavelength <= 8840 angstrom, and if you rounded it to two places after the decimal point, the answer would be 0.25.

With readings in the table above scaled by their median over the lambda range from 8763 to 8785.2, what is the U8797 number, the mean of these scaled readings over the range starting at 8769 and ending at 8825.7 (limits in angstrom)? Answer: 1.03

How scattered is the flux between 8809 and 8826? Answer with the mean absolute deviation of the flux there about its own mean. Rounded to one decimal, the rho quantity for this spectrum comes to 1.4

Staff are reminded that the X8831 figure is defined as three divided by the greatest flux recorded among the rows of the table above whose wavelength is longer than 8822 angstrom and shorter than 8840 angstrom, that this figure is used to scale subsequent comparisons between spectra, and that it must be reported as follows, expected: 0.174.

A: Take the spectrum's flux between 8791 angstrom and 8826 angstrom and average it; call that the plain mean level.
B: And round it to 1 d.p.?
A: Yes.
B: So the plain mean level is 15.8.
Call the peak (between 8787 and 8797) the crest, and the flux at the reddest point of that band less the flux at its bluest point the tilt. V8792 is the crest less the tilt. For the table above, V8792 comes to 15.4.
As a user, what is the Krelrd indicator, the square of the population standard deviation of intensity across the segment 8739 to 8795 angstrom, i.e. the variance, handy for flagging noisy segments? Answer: 37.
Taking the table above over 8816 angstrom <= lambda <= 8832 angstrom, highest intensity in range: 17.9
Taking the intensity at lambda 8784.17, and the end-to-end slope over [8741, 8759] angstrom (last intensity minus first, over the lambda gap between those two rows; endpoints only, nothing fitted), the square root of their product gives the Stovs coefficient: 1.6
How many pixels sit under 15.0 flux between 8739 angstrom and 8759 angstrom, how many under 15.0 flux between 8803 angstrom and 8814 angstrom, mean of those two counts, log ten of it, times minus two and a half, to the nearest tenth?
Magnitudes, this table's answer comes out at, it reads -1.0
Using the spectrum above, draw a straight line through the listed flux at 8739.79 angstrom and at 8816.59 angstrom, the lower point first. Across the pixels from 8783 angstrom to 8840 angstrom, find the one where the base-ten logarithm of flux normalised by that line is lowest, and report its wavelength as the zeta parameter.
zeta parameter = 8790.24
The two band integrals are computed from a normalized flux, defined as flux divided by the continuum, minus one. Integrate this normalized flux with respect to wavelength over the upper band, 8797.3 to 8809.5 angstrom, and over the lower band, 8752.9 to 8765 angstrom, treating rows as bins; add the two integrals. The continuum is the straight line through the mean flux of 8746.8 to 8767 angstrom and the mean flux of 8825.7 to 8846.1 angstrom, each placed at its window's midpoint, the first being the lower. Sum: -1.2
